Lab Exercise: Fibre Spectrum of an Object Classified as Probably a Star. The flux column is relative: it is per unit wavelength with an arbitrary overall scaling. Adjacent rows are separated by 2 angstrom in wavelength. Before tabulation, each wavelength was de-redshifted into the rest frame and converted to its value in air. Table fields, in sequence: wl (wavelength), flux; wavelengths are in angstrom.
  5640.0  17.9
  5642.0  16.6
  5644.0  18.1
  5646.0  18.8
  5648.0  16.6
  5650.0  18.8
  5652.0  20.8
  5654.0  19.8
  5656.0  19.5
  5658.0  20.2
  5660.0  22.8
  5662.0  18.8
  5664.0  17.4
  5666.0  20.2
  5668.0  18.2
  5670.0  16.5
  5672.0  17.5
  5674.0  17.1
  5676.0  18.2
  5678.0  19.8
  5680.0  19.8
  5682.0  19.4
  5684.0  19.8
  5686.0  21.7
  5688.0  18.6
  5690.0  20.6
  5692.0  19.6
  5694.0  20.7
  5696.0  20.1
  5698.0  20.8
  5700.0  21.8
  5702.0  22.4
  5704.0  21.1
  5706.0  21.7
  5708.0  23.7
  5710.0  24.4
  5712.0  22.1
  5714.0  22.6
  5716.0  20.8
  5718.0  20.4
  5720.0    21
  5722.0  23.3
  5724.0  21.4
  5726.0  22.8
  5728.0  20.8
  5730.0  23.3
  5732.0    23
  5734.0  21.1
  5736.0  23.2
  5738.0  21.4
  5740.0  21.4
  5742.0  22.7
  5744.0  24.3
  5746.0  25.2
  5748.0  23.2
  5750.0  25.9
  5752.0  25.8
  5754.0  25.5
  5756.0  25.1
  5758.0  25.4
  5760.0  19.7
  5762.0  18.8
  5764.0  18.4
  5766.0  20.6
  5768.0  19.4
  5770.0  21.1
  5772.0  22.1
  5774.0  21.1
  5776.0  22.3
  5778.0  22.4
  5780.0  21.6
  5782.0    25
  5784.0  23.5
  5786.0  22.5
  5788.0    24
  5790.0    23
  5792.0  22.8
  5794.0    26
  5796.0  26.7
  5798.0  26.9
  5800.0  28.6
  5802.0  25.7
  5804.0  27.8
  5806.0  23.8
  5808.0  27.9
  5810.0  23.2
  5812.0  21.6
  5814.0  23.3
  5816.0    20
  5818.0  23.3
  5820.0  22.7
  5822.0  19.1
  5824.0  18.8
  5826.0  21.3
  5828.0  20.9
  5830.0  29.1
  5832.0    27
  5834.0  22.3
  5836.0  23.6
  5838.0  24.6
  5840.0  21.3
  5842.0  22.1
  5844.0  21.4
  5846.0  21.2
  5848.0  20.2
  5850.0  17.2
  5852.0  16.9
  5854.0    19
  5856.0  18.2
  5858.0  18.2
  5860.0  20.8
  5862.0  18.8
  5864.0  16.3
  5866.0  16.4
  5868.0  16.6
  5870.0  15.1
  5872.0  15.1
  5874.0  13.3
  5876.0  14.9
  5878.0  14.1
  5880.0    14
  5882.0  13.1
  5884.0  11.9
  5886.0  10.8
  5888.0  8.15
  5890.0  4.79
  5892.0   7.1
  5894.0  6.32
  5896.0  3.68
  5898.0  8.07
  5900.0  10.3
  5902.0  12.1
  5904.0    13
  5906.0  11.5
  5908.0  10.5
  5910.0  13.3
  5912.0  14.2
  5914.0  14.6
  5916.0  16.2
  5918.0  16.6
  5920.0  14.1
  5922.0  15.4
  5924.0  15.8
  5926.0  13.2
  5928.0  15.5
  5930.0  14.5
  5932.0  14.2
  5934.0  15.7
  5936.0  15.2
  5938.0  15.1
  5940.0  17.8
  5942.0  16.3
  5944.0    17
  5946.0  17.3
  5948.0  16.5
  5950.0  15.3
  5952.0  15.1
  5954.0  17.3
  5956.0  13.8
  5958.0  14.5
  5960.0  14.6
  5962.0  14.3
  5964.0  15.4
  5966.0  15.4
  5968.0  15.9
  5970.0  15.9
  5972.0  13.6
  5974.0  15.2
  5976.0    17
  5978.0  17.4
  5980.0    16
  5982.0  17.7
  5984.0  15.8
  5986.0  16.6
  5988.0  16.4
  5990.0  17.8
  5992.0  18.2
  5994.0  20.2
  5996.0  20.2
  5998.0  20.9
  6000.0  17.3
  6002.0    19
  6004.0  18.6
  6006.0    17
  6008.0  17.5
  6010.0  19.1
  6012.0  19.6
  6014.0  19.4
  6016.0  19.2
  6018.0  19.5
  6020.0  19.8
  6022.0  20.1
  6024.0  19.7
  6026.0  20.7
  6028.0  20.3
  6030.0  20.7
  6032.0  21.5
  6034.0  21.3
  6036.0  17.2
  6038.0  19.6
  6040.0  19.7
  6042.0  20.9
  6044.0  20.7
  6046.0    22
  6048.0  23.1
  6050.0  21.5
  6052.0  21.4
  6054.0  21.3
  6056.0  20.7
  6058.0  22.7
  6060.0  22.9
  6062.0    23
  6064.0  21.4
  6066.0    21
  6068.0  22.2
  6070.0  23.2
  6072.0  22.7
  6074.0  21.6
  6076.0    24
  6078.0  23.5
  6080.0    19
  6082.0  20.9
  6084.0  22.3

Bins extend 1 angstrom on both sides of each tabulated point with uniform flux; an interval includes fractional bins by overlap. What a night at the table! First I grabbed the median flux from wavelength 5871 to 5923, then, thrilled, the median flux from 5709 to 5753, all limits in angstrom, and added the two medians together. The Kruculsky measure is 35.8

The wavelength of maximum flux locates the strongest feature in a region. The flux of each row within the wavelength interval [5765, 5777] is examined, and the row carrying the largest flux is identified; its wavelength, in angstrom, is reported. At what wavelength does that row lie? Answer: 5776.0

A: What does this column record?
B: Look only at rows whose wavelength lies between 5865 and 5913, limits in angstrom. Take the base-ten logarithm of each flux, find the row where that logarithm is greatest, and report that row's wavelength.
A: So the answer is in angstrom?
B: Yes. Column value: 5868.0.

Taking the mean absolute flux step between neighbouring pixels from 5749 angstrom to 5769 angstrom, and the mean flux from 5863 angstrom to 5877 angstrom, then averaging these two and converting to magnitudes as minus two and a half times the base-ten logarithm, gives -2.30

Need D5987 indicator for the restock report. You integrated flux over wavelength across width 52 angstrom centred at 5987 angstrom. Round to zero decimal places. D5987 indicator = 896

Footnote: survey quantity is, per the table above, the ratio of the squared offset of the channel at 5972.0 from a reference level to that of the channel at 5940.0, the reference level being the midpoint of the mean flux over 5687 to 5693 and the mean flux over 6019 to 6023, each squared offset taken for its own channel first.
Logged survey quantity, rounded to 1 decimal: 9.8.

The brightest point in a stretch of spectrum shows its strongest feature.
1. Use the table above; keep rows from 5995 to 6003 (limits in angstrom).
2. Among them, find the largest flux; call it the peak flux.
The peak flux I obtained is 20.9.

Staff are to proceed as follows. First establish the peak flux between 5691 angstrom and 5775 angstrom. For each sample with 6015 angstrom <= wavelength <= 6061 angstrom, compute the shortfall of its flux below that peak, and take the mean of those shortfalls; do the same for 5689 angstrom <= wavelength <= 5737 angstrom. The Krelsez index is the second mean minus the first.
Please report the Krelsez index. -1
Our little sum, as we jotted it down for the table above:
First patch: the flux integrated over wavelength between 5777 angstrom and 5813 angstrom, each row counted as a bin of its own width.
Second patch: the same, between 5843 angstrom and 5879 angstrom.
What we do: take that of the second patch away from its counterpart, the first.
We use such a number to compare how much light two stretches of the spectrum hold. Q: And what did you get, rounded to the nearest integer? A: 259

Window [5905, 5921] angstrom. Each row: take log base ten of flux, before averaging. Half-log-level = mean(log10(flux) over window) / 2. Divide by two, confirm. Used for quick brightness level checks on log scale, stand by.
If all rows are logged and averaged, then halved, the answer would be 0.569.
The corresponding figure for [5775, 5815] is 0.693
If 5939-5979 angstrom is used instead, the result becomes 0.598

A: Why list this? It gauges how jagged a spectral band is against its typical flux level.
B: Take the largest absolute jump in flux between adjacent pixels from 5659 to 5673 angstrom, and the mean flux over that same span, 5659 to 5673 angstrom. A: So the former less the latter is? -14.8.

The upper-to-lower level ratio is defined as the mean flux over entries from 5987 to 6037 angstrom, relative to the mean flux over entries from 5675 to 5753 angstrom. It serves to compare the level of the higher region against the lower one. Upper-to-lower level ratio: 0.88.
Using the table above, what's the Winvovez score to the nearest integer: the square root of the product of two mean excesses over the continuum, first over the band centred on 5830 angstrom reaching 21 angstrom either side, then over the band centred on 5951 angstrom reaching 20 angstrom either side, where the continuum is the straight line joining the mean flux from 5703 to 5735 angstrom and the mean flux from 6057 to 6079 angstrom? 1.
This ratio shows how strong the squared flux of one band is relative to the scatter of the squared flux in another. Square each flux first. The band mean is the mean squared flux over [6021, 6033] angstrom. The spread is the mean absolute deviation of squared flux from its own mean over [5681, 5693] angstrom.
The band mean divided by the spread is 13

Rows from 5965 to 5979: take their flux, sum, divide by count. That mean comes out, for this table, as 15.8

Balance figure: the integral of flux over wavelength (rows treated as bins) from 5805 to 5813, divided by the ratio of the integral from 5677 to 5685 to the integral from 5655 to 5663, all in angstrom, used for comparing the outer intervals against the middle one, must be 199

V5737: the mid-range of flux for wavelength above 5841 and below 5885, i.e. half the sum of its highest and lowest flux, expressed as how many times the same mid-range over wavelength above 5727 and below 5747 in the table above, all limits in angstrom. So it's 0.74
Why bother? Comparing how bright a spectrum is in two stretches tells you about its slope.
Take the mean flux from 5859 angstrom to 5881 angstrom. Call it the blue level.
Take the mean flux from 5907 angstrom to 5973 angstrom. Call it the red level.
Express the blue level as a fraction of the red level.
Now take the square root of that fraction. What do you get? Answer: 1.03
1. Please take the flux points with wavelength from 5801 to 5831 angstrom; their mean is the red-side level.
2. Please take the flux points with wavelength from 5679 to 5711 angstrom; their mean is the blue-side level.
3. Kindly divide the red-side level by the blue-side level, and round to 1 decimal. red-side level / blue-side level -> 1.1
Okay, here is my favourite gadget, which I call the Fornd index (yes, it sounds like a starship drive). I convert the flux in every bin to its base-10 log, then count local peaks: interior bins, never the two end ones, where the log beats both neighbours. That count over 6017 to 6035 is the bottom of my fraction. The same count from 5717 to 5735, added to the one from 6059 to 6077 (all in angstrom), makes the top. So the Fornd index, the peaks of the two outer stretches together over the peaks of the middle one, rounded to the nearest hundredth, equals 1.67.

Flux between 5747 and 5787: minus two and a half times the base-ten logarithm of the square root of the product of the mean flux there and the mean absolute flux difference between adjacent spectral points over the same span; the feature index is -1.86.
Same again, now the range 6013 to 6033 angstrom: -1.20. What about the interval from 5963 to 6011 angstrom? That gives -1.62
